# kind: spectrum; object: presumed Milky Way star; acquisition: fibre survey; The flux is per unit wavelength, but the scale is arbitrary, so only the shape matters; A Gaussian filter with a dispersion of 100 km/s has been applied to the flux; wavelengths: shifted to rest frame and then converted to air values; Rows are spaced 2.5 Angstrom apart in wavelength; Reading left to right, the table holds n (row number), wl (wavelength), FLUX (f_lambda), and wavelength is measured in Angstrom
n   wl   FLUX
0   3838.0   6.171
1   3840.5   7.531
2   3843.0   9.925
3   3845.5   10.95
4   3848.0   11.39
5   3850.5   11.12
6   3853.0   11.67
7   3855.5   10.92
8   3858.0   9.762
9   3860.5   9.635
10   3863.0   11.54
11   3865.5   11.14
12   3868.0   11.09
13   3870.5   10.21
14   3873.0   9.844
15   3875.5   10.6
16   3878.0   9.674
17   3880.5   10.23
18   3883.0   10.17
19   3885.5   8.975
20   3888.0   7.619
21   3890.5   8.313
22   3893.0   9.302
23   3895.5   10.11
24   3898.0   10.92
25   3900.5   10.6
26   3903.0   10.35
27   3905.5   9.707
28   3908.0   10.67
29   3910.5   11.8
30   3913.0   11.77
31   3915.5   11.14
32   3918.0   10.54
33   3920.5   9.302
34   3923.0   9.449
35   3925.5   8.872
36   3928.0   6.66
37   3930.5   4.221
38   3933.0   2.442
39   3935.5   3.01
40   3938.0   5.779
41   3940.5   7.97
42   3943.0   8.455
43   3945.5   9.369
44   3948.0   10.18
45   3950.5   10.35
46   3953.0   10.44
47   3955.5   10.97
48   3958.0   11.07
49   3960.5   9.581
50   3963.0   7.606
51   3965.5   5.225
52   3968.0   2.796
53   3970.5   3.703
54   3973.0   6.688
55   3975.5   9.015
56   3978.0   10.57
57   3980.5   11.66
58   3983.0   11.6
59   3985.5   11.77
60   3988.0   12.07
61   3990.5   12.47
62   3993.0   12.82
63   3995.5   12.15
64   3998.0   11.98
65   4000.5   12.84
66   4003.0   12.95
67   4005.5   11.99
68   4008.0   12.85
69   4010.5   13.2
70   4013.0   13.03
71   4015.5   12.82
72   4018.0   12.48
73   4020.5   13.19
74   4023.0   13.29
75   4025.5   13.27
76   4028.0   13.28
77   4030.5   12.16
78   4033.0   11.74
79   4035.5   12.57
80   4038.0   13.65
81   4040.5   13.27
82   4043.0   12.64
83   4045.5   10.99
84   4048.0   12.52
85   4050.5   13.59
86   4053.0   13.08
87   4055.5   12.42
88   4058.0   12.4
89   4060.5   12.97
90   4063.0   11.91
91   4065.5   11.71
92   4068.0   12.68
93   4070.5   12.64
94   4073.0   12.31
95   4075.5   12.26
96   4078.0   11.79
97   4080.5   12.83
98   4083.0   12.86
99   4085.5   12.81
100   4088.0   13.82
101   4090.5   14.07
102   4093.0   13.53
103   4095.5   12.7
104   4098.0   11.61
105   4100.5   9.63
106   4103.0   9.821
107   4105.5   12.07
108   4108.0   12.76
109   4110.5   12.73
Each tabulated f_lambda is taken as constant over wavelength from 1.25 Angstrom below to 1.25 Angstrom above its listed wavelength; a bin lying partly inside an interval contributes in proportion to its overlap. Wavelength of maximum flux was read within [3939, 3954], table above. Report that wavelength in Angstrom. 3953.0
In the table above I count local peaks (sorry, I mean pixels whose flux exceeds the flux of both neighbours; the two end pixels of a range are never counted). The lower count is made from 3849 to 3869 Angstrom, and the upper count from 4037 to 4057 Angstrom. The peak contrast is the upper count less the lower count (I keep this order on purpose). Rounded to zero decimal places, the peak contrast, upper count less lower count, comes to -1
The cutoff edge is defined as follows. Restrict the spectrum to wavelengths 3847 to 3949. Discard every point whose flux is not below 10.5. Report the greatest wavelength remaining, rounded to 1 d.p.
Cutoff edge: 3948.0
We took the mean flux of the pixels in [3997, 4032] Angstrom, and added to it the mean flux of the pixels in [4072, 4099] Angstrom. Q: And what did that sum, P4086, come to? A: 25.6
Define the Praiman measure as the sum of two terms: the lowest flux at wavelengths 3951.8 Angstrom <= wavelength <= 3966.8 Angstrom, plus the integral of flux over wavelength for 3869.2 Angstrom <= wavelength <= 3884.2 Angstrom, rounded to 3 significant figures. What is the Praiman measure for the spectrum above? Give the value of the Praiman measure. 157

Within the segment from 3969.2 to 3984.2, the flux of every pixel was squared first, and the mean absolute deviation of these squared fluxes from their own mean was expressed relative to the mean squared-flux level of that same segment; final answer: 0.5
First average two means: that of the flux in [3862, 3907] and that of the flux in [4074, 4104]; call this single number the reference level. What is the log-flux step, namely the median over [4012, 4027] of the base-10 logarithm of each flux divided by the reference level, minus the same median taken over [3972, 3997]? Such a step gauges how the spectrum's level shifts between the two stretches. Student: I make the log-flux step 0.05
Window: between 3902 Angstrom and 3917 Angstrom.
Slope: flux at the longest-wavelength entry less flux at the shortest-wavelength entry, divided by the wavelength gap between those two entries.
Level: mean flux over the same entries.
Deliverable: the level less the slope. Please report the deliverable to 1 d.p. 10.8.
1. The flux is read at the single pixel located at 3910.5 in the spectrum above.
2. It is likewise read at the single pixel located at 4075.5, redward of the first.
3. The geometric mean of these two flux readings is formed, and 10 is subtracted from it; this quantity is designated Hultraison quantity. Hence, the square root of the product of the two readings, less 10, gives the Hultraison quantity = 2.0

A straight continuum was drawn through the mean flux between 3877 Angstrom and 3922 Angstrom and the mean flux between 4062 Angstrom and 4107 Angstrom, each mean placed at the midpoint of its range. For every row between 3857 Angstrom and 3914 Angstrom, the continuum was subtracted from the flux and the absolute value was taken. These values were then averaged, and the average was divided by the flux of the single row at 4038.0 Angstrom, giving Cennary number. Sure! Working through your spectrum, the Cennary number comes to 0.059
